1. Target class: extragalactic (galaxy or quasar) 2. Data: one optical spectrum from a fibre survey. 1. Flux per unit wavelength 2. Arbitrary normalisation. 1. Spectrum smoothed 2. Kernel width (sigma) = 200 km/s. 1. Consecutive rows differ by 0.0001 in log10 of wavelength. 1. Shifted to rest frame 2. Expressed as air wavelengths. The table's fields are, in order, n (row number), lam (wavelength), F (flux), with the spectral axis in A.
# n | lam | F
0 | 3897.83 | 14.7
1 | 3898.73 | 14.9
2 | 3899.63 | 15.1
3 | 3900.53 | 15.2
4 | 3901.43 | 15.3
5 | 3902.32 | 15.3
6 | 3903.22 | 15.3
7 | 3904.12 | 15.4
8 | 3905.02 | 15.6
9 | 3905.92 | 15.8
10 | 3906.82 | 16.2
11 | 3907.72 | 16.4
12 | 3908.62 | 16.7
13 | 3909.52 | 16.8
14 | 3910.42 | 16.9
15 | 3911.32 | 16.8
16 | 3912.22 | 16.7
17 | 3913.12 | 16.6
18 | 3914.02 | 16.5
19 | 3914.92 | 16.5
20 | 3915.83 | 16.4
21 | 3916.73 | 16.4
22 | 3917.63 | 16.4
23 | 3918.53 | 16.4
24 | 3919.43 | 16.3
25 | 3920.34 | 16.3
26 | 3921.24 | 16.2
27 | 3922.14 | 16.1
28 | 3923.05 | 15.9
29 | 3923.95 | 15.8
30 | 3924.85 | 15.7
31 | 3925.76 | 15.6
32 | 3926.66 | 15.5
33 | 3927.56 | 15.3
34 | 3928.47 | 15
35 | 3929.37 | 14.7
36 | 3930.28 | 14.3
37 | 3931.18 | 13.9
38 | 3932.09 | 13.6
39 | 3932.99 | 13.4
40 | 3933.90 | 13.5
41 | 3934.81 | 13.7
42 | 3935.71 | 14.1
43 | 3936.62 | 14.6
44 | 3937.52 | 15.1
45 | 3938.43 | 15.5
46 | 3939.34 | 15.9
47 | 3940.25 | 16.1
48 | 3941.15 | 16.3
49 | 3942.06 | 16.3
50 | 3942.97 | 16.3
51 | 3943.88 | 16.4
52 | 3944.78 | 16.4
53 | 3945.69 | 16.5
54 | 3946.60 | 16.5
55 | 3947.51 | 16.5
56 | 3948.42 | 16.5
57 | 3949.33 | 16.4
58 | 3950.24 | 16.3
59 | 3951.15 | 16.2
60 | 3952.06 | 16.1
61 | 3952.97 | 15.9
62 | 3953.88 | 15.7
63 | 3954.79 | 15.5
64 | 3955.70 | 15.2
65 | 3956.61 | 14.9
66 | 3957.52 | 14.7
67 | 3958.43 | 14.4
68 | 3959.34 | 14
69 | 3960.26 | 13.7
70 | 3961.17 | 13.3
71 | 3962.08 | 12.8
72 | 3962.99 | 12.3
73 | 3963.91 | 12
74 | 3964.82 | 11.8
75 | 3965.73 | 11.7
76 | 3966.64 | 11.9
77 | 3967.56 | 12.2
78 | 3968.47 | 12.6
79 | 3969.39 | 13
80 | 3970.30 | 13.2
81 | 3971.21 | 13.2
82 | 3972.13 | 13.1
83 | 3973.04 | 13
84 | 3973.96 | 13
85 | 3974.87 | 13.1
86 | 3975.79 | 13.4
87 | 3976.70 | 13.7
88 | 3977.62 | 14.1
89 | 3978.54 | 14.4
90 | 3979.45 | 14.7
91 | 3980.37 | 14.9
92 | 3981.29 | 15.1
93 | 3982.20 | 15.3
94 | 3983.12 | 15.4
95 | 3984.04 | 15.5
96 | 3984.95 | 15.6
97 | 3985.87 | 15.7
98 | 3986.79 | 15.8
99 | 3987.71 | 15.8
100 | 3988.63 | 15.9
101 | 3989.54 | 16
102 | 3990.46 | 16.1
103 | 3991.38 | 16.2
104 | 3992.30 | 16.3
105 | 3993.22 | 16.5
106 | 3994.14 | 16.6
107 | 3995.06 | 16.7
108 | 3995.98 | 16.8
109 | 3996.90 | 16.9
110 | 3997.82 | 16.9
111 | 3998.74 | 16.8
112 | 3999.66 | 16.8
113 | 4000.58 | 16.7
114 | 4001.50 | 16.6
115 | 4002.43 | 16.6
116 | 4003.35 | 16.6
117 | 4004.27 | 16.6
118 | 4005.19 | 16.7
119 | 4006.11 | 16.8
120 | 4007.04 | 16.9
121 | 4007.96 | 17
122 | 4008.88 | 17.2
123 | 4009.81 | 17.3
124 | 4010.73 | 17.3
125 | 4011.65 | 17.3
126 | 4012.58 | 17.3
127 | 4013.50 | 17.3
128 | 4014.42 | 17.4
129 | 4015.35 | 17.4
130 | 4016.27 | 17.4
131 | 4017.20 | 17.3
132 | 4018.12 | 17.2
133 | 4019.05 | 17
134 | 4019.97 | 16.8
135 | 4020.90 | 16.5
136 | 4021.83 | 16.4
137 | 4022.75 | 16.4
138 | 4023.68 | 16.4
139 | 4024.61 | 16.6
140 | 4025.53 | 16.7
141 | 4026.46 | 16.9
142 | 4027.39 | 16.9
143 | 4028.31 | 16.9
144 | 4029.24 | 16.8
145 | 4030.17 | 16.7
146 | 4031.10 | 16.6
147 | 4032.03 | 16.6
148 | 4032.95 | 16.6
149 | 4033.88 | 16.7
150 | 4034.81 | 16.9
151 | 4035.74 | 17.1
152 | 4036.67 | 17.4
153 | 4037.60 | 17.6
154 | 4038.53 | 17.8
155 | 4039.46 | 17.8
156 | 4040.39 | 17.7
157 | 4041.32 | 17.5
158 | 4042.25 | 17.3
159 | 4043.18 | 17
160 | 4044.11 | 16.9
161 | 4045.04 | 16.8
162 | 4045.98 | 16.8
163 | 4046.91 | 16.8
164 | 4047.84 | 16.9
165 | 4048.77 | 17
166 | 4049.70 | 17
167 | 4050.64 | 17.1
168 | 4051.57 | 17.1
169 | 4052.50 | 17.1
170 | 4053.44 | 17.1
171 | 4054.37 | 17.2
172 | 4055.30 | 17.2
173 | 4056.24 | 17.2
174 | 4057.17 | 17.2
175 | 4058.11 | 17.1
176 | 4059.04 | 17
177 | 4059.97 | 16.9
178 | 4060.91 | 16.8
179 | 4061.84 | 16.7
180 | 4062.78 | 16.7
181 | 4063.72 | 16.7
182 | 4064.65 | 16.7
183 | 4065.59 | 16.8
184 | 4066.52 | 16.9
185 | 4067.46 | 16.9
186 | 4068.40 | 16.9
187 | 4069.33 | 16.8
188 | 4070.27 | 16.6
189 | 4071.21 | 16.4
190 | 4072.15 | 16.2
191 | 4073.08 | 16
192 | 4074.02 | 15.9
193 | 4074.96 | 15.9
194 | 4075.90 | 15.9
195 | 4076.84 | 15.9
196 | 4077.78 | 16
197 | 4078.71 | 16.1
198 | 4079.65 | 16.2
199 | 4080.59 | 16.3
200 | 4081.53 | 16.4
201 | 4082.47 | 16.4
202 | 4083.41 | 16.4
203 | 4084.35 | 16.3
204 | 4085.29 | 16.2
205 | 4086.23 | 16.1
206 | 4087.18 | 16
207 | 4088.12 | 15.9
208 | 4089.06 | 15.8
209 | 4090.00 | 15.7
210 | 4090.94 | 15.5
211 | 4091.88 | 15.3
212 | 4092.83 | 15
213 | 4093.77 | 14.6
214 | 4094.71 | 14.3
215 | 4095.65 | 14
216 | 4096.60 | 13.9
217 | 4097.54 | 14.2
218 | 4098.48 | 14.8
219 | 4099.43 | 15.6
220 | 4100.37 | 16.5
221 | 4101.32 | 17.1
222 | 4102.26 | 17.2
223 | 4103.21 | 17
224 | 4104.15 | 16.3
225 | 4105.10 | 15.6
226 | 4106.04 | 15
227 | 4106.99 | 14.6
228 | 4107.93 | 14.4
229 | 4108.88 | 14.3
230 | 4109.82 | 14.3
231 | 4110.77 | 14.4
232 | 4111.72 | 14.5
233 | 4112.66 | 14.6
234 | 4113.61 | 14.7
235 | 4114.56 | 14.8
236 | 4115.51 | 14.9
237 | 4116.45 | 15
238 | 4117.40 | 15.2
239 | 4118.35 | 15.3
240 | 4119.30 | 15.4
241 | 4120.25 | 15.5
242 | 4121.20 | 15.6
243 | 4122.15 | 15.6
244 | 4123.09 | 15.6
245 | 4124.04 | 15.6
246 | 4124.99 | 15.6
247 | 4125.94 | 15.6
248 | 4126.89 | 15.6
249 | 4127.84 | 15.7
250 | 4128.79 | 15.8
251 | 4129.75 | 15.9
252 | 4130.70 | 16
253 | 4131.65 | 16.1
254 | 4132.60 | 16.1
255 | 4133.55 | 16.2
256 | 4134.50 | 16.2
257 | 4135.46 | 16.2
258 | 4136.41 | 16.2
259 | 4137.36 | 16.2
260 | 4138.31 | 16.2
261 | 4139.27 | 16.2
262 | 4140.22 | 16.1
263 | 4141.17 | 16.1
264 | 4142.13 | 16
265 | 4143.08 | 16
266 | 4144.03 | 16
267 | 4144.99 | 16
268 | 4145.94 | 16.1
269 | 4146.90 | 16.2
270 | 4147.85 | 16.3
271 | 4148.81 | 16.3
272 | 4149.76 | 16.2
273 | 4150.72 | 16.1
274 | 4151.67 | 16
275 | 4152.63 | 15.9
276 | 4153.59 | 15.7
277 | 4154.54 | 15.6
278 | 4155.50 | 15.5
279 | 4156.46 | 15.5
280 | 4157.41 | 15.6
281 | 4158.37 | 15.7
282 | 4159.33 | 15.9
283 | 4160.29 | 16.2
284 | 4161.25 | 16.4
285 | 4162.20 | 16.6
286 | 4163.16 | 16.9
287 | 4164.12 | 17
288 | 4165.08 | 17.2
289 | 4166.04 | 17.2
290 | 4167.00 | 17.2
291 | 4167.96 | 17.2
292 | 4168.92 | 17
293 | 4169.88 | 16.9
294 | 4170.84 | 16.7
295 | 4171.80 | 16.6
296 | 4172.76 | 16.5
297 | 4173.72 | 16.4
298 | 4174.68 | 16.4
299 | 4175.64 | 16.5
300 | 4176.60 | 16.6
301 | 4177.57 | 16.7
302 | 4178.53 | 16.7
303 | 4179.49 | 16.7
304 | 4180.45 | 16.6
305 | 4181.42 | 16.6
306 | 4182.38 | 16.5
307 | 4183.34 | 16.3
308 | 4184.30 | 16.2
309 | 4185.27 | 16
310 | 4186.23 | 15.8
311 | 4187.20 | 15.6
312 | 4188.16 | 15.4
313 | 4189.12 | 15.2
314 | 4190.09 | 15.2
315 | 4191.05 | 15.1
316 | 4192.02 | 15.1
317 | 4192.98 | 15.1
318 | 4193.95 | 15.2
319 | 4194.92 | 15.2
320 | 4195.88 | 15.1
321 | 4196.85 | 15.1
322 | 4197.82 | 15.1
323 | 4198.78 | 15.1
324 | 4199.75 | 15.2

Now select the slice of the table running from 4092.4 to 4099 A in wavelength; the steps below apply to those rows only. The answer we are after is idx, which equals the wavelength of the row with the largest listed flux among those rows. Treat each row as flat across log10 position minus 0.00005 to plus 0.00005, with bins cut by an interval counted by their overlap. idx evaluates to 4092.83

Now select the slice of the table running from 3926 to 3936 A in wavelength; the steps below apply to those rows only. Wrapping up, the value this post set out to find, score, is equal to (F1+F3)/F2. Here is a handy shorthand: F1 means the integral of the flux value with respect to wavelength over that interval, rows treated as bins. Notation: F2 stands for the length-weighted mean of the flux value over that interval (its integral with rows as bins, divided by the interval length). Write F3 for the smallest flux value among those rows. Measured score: 10.9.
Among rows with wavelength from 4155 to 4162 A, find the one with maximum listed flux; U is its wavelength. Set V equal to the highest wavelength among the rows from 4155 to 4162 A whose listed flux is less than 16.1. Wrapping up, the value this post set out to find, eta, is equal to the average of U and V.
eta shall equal 4160.3 A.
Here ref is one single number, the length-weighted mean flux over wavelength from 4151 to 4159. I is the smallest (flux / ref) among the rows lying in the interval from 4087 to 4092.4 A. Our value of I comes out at 0.97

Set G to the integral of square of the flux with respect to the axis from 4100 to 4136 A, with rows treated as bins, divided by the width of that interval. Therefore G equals 242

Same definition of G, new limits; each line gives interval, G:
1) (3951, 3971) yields 191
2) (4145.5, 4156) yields 256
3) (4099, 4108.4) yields 255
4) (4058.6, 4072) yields 281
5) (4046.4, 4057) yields 291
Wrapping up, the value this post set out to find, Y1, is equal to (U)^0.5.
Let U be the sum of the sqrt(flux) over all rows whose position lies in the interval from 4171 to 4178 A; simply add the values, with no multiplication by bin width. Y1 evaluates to 5.33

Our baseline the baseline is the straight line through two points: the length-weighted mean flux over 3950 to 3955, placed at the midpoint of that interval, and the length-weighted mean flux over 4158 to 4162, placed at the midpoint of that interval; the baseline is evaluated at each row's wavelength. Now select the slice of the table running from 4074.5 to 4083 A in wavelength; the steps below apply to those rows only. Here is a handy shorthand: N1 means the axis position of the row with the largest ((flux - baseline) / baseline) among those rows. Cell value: 4081.53 A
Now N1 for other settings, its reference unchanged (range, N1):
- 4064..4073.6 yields 4066.52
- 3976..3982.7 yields 3982.20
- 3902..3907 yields 3906.82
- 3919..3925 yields 3919.43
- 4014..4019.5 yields 4014.42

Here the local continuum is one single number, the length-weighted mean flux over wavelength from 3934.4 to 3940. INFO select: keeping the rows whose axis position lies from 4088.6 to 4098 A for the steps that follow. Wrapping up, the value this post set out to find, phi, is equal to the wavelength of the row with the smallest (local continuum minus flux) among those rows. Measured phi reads 4089.06 A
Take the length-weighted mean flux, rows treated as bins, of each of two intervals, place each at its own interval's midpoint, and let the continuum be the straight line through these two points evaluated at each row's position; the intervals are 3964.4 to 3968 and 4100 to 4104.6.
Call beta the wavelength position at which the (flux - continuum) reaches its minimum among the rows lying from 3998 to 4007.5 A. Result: 4004.27 A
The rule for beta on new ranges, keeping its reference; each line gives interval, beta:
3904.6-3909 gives 3905.02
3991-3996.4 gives 3991.38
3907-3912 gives 3907.72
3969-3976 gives 3973.96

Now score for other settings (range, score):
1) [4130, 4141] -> 12.0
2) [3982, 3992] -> 11.0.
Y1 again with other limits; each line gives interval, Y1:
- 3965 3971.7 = 4.98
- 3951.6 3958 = 5.24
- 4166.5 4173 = 5.36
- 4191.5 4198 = 5.22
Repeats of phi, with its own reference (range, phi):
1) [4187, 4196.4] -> 4187.20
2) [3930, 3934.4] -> 3930.28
